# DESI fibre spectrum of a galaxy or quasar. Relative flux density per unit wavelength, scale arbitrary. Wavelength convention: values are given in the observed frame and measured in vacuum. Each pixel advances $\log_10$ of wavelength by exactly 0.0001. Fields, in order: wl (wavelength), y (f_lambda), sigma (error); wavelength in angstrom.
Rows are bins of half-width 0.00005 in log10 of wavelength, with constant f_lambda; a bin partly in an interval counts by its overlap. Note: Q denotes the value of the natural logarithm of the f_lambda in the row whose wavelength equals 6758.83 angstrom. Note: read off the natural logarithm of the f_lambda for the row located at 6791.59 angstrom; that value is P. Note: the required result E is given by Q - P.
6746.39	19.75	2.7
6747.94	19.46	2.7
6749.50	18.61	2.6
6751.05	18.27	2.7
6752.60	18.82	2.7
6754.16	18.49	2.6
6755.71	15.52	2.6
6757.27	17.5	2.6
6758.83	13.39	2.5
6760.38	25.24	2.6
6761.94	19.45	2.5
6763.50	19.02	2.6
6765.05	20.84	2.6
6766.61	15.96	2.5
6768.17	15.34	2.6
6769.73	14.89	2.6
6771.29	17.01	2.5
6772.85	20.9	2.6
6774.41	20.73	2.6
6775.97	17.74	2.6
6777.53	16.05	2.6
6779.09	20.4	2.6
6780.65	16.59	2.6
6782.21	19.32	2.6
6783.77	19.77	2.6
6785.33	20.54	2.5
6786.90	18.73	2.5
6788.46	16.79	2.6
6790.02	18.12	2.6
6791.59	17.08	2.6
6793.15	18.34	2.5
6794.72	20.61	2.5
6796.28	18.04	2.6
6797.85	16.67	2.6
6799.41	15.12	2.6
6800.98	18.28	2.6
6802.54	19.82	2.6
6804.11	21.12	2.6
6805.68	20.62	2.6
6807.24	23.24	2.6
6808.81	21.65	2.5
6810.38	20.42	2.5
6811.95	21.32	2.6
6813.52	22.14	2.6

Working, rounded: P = 2.84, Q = 2.59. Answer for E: -0.24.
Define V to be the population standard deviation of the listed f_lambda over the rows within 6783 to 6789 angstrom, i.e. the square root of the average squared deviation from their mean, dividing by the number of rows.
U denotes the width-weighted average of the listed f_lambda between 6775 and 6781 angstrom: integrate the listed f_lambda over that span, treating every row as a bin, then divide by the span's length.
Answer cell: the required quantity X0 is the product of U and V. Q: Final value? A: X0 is 25.1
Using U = 17.9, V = 1.41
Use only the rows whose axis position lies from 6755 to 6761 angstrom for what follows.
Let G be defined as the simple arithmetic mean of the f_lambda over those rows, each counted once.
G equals 17.9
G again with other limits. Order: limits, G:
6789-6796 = 18.5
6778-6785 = 19.0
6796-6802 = 17.0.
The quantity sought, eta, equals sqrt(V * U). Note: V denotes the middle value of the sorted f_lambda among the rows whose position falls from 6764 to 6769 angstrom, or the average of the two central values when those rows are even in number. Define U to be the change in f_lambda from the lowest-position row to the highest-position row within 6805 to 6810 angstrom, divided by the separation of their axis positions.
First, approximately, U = 0.3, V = 16.0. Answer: 2.3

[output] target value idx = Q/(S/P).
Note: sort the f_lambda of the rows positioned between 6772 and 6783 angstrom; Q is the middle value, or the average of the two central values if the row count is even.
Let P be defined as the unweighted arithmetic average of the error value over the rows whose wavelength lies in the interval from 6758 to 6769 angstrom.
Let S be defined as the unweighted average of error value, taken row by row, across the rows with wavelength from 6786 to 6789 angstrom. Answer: 19.4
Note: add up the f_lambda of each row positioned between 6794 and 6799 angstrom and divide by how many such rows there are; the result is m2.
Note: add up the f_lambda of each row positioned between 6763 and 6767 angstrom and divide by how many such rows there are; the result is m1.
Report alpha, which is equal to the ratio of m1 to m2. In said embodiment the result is 1.01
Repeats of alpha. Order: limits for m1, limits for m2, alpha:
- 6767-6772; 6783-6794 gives 0.85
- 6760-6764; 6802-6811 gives 1.00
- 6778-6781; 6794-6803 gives 1.02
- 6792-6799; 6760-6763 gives 0.82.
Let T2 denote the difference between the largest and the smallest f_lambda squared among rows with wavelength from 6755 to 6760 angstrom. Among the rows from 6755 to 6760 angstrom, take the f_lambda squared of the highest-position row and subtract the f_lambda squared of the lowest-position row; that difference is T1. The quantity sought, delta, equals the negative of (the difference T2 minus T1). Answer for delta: -189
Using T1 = -62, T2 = 127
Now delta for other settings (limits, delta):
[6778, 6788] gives -212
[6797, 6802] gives -49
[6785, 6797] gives -239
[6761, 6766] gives -17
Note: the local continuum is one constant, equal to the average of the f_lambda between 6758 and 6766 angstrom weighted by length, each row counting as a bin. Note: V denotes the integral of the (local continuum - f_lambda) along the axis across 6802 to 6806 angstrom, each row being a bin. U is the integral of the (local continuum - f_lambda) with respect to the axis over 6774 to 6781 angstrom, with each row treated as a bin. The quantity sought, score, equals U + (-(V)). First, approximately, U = 9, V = -4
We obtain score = 13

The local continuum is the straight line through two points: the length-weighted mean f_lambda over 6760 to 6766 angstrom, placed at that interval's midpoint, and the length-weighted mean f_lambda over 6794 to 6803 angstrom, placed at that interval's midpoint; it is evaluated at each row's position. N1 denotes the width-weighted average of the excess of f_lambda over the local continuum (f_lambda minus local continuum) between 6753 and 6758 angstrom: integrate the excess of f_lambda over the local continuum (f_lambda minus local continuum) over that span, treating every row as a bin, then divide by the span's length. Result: -4.0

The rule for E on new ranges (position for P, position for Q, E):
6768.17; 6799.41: -0.01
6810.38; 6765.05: 0.02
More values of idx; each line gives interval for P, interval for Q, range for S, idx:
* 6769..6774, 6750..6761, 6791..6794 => 18.4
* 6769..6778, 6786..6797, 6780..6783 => 18.0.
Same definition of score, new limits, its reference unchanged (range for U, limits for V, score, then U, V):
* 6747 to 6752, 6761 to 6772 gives -17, 3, 21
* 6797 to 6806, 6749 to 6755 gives 3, 9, 6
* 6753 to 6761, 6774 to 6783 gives 3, 13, 10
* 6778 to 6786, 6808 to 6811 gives 7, 3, -5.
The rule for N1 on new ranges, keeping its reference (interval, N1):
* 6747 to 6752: -2.9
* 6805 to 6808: 4.6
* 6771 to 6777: -0.7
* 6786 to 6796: -0.3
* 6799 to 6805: 1.1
